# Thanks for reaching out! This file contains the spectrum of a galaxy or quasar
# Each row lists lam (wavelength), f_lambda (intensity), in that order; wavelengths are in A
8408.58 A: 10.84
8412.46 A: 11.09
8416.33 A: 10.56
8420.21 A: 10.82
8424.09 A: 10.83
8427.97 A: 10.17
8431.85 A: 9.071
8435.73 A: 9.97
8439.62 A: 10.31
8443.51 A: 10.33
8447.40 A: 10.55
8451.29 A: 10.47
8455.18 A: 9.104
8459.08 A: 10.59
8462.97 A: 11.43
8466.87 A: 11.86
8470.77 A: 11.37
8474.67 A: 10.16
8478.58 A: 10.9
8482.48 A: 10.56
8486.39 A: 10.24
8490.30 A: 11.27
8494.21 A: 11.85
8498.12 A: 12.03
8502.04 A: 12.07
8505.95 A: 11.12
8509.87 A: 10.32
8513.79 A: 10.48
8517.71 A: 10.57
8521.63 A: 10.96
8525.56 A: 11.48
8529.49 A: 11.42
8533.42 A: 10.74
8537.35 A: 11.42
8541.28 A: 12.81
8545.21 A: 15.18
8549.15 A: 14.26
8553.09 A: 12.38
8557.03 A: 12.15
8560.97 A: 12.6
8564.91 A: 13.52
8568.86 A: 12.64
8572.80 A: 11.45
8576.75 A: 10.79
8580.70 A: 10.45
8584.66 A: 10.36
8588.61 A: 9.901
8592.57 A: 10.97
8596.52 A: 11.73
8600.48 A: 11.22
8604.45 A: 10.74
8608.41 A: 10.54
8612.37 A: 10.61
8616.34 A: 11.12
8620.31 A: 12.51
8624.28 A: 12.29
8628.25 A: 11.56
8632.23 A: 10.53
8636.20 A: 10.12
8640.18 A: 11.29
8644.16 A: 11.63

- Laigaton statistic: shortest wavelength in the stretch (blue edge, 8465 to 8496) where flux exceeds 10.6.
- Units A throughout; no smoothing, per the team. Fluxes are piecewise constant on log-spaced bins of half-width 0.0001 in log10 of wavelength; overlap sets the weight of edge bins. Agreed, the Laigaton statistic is 8466.87 A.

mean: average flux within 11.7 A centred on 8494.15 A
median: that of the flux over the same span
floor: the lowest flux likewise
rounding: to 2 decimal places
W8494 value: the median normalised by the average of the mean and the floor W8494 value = 1.03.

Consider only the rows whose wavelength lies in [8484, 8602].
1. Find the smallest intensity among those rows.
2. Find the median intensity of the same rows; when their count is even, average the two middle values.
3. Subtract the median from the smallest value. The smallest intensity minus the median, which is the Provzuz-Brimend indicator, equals -1.5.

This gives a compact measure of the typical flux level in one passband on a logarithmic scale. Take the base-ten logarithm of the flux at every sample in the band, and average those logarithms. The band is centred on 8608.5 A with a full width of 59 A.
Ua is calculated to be 1.04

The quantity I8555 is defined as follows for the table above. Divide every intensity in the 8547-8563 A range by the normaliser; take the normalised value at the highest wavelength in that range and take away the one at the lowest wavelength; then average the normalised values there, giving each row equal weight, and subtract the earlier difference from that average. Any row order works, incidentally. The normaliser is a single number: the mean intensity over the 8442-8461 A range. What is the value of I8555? 1.42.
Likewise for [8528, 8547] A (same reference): 0.84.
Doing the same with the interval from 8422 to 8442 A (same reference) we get 1.04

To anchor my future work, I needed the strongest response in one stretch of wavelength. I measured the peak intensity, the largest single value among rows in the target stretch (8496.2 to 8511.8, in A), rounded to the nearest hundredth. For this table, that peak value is 12.07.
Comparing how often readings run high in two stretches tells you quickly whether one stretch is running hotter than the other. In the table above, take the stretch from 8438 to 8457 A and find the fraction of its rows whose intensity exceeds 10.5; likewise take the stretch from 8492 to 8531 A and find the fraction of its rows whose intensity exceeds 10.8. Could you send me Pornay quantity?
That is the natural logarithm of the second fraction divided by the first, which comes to 1.3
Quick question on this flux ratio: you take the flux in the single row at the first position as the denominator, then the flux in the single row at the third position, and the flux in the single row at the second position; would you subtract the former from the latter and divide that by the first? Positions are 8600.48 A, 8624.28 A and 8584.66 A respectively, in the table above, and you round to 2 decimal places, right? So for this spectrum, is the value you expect -0.17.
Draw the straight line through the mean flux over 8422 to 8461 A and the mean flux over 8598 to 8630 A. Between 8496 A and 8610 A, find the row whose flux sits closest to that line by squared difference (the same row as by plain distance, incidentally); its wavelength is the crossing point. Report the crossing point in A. 8600.48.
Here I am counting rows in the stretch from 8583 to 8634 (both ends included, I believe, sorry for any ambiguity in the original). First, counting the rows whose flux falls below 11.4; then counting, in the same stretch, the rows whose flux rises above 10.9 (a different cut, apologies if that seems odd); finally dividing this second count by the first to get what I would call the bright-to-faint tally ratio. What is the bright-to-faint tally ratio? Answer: 0.8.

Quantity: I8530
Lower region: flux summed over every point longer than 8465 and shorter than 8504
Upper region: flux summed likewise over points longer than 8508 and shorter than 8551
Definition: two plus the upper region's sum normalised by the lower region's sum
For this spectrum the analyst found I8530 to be 3.2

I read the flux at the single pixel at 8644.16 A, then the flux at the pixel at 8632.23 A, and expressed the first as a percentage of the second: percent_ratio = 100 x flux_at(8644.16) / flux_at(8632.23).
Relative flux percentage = 110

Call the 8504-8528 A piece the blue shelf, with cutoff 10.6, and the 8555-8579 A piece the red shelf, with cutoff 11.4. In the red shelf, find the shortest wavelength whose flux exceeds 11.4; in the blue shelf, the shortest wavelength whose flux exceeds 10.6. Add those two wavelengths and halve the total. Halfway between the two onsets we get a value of 8531.5 A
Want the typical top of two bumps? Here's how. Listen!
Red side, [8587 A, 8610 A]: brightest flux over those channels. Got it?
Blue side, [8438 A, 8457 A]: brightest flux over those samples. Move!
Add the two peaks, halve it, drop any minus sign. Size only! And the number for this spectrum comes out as 11.1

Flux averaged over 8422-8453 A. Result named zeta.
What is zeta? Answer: 10.21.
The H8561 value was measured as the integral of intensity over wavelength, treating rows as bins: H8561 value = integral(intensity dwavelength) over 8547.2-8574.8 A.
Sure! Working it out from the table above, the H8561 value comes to 351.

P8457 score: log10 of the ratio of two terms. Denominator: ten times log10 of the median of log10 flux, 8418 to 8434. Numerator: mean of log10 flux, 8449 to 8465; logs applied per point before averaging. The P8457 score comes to 1.06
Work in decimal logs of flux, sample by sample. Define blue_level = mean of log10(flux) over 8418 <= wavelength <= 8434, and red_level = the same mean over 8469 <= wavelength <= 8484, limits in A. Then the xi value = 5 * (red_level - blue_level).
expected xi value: 0.11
